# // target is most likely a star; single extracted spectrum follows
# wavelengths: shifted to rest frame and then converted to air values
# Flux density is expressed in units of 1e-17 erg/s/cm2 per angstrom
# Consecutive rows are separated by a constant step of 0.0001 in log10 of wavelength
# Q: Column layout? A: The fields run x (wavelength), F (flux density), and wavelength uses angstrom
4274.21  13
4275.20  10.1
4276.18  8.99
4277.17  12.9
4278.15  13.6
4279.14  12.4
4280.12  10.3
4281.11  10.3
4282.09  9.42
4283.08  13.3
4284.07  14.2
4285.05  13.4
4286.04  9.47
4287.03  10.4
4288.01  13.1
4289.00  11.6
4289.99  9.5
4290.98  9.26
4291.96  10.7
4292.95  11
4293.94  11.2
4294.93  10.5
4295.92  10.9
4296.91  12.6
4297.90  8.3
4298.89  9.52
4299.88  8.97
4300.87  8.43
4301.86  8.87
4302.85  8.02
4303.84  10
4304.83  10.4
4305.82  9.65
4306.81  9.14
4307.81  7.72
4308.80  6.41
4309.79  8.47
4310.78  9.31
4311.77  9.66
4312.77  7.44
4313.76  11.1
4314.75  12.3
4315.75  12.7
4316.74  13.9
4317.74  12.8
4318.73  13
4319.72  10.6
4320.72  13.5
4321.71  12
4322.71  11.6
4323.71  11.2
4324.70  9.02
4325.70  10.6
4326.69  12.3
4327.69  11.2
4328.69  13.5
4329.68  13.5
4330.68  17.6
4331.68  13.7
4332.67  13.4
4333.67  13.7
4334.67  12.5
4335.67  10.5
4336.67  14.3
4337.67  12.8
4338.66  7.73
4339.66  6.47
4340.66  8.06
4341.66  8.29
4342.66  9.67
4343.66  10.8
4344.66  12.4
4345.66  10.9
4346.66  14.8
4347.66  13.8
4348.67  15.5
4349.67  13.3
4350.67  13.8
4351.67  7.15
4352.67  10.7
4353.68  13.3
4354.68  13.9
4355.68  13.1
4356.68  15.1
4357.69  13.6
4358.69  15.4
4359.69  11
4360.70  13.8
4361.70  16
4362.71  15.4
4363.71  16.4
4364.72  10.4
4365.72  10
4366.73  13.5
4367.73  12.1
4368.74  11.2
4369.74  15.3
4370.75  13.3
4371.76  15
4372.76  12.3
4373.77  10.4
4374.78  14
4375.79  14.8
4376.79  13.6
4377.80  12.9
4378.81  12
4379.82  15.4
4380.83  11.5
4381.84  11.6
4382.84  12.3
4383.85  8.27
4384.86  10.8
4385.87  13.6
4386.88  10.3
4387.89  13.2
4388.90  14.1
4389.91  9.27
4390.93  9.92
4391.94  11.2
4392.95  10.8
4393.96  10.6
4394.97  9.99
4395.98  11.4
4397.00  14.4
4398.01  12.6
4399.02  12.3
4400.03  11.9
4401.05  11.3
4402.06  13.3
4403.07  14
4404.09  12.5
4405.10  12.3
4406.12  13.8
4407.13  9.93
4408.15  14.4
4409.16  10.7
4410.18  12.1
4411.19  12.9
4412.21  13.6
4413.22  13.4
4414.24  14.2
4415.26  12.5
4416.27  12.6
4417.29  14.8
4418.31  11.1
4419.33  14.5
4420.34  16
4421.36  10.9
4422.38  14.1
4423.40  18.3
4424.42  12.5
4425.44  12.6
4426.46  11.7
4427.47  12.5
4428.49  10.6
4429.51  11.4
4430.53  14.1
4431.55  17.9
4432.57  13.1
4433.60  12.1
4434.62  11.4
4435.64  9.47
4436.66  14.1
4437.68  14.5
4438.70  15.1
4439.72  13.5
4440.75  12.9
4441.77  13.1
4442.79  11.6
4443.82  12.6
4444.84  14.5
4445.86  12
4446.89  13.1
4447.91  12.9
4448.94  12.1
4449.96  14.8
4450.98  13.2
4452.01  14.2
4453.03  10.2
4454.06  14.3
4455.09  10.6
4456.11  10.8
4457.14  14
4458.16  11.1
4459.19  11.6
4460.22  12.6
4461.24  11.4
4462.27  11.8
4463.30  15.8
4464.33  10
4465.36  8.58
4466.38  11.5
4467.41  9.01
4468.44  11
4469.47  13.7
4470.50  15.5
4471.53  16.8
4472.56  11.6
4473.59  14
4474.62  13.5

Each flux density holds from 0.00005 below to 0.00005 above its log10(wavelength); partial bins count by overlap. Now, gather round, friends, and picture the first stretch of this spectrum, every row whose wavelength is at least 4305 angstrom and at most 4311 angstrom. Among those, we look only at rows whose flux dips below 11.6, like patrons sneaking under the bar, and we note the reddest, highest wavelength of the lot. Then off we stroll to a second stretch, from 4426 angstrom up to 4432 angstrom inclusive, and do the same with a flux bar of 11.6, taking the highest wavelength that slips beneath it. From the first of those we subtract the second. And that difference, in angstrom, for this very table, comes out -118.7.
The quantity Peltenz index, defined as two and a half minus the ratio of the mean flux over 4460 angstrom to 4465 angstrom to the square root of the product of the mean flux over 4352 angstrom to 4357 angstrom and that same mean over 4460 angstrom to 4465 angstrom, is 1.53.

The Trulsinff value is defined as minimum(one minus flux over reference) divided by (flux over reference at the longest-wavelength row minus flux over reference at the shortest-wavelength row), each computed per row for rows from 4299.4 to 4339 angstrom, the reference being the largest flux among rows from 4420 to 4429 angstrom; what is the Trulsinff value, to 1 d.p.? -0.6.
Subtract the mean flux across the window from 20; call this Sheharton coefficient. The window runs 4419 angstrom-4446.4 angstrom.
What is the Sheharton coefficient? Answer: 6.8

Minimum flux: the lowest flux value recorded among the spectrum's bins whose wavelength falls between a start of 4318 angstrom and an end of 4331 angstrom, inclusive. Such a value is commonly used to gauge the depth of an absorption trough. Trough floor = 9.02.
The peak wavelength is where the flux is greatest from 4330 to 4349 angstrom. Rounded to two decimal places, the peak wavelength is 4330.68 angstrom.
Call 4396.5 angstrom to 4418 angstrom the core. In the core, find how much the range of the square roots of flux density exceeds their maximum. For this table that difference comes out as -3.2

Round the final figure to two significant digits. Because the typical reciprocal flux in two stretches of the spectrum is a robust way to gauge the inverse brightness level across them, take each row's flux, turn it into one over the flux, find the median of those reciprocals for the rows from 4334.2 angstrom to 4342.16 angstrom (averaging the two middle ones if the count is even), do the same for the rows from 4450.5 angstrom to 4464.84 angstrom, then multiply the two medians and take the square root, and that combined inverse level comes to 0.096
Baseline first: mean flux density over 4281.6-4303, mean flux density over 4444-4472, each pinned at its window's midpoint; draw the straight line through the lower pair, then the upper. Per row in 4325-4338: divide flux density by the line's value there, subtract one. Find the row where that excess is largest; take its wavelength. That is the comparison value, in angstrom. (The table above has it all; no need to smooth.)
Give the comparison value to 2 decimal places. 4330.68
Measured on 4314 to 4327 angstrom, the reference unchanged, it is 4316.74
